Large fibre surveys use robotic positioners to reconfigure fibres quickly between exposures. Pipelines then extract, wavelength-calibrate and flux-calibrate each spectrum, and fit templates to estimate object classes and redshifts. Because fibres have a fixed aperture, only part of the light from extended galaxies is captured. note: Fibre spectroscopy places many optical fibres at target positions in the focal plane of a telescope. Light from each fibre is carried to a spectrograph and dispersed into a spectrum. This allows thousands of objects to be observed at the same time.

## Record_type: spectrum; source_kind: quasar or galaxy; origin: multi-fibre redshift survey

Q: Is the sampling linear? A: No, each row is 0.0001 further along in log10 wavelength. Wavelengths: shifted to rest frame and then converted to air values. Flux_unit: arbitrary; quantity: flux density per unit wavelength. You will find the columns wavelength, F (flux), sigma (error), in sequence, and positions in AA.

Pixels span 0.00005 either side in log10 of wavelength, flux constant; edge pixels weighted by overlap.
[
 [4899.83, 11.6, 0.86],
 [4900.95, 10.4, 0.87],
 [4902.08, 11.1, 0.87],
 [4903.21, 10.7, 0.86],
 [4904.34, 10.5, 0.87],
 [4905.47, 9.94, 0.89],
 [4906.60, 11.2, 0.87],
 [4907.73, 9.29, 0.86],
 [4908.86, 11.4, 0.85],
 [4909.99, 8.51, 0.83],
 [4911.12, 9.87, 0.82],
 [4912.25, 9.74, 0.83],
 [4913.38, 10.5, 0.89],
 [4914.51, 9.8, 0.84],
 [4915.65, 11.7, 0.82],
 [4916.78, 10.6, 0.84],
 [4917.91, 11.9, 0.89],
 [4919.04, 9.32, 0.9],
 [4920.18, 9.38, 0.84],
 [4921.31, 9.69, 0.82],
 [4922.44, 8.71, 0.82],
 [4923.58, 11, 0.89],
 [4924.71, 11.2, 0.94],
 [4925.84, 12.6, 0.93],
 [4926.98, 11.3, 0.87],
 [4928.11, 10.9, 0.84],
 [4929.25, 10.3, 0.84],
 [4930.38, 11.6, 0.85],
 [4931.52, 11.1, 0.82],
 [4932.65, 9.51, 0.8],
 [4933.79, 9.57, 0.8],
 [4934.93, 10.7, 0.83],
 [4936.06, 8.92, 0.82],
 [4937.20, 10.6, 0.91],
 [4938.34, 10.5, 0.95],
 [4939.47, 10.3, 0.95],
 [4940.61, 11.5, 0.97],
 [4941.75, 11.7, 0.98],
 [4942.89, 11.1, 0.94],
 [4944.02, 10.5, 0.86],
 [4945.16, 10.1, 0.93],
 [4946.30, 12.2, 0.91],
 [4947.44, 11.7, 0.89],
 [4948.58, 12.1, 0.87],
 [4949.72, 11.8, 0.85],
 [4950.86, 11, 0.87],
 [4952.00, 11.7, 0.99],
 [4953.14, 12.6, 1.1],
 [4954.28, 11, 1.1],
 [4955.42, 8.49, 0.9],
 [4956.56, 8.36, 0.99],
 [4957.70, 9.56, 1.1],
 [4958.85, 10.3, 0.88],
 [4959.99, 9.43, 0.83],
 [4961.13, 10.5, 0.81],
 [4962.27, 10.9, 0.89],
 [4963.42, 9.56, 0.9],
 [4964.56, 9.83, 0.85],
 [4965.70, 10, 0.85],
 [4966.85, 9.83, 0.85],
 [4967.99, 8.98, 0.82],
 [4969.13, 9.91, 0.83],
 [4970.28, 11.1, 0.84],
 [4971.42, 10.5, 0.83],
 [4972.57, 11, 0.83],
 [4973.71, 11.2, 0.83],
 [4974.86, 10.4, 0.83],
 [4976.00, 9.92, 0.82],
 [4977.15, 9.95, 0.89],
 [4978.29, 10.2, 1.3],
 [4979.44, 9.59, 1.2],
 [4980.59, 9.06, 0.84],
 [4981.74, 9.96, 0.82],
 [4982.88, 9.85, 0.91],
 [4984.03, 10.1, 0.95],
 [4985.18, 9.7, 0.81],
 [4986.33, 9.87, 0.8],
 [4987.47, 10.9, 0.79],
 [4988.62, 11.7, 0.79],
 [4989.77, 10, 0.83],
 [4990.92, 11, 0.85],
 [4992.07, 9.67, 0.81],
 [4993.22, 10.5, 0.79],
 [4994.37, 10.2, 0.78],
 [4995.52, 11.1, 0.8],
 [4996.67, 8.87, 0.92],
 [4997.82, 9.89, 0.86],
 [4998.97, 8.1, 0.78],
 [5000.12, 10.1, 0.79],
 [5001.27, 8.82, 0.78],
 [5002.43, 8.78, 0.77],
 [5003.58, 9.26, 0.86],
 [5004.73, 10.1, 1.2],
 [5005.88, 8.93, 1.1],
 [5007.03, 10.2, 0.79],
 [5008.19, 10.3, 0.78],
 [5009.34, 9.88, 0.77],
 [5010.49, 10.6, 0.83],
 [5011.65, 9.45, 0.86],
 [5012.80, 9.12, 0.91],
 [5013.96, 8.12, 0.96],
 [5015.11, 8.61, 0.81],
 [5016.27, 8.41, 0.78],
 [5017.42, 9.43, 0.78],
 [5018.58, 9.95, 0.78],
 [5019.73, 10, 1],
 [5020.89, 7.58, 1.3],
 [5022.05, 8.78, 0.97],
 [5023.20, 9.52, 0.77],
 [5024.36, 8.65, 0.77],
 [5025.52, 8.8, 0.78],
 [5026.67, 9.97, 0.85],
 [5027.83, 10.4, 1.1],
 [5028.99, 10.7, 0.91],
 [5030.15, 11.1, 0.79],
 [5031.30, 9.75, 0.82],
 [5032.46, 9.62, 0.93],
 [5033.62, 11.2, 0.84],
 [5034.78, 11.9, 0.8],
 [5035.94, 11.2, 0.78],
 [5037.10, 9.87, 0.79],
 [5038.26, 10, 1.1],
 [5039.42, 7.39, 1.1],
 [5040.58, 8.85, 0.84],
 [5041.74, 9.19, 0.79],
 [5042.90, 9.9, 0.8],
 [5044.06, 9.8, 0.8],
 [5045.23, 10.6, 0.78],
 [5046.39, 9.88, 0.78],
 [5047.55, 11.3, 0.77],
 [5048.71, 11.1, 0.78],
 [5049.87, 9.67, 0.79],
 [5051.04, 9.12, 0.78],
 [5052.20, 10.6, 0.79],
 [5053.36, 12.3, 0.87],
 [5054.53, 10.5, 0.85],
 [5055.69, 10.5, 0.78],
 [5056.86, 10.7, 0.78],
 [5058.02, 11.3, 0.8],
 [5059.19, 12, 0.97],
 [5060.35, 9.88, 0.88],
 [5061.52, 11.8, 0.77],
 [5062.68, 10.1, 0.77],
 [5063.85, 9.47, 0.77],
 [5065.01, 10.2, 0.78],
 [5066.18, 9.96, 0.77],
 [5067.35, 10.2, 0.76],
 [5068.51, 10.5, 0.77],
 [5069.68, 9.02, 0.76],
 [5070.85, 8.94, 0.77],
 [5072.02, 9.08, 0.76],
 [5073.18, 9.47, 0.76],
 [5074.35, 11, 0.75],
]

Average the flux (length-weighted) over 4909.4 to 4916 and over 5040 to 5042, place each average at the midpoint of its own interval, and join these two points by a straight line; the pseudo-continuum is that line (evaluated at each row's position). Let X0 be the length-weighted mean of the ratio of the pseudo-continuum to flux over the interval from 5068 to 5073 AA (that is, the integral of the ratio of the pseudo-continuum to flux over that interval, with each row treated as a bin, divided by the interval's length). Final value 0.94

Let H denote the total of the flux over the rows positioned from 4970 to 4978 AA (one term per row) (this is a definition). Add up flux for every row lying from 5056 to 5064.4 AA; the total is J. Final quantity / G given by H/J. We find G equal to 0.98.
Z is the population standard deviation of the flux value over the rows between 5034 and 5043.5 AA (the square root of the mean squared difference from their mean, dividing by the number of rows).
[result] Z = 1.30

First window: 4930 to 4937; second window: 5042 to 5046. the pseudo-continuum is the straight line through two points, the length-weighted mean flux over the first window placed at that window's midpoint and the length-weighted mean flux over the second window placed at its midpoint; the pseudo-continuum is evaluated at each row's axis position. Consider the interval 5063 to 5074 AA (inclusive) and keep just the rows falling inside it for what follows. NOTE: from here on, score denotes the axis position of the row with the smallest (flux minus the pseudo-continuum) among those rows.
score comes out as 5070.85 AA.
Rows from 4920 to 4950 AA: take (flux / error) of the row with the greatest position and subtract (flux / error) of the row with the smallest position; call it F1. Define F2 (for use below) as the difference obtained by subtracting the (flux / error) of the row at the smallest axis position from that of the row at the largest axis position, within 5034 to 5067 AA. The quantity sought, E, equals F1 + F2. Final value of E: 1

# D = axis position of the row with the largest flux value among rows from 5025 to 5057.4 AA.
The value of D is 5053.36 AA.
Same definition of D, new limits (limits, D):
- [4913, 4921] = 4917.91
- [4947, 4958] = 4953.14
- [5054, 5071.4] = 5059.19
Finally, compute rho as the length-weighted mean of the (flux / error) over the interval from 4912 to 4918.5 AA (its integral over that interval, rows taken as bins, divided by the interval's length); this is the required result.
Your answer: 12.61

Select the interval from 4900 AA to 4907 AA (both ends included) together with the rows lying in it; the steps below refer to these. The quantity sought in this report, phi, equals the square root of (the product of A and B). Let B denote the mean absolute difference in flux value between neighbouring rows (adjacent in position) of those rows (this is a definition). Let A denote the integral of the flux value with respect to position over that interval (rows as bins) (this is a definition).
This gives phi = 6.8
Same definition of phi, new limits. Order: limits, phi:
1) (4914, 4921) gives 10.1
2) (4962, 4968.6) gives 6.0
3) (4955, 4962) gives 7.3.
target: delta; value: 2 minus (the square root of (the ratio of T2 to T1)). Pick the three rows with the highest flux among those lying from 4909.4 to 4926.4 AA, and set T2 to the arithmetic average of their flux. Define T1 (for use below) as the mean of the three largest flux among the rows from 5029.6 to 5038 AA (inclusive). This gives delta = 0.97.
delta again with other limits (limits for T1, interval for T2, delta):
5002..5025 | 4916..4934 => 0.92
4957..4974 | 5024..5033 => 1.02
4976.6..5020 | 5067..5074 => 1.06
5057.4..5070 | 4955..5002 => 1.02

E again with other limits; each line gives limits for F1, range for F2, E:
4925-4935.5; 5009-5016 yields -3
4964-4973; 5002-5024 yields 3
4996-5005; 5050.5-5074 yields 0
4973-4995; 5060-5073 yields 0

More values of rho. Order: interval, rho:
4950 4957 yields 10.81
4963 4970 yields 11.50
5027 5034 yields 11.76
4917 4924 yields 11.65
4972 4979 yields 11.67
